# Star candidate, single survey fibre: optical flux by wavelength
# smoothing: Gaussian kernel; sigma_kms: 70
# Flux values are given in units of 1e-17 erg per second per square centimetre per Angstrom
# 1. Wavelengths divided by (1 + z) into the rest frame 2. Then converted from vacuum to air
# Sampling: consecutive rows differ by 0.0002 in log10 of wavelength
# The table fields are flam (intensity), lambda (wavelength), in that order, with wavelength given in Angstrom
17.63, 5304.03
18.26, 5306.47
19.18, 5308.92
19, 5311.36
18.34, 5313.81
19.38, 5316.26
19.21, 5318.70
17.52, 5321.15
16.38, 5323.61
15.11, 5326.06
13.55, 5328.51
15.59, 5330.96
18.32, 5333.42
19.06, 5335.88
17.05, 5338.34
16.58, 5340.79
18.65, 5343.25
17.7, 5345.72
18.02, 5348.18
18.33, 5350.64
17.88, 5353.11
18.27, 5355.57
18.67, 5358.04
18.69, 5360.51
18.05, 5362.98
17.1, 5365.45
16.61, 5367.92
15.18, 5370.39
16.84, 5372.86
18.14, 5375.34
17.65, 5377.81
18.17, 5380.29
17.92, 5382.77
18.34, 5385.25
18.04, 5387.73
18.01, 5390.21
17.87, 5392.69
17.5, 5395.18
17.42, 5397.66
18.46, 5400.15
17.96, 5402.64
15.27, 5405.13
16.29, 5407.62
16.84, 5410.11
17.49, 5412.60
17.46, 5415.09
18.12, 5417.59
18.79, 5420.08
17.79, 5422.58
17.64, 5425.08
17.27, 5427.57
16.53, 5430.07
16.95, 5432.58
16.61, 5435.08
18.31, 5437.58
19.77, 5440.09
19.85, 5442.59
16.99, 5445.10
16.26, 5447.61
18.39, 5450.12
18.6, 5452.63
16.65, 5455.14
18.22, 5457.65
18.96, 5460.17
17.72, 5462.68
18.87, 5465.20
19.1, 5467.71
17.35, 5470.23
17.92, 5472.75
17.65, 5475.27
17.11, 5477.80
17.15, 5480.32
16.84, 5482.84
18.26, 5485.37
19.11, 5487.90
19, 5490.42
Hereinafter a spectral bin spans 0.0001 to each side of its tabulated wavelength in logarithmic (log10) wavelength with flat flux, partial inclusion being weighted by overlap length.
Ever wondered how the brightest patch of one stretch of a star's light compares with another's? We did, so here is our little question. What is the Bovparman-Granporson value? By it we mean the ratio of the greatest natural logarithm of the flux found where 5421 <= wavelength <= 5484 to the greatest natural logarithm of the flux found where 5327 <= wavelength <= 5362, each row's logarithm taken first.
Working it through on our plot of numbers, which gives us 1.01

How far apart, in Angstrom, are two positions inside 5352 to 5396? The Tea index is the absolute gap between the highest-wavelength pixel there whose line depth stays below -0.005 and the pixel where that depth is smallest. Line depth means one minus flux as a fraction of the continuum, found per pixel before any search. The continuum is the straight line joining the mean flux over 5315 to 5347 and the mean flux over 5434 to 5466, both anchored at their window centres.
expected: 32.2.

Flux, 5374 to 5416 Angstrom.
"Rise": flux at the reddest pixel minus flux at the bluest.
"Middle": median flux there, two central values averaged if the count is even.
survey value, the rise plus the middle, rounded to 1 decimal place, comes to 17.2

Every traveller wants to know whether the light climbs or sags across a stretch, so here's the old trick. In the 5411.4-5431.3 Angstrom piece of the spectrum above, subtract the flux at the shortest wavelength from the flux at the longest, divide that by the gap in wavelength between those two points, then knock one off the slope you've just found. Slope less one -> -1.05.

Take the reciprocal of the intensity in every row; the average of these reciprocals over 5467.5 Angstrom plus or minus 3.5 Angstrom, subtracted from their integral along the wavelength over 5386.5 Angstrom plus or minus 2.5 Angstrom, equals 0.22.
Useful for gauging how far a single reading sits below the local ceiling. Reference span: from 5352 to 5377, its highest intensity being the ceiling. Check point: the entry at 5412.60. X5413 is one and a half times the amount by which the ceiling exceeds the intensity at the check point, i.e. 1.80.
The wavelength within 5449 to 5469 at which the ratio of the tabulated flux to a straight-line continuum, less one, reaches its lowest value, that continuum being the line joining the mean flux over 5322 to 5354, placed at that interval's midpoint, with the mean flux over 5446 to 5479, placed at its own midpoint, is 5455.14 Angstrom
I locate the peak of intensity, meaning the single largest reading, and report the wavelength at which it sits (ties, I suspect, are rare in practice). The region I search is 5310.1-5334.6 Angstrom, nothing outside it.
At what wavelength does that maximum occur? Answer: 5316.26 Angstrom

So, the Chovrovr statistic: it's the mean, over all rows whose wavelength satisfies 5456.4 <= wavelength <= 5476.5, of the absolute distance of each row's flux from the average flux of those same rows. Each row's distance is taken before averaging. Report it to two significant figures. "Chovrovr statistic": 0.56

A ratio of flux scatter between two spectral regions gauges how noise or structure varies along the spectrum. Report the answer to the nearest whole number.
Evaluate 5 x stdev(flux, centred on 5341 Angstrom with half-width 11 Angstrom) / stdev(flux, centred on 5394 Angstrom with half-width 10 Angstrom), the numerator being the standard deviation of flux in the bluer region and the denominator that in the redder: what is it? 15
